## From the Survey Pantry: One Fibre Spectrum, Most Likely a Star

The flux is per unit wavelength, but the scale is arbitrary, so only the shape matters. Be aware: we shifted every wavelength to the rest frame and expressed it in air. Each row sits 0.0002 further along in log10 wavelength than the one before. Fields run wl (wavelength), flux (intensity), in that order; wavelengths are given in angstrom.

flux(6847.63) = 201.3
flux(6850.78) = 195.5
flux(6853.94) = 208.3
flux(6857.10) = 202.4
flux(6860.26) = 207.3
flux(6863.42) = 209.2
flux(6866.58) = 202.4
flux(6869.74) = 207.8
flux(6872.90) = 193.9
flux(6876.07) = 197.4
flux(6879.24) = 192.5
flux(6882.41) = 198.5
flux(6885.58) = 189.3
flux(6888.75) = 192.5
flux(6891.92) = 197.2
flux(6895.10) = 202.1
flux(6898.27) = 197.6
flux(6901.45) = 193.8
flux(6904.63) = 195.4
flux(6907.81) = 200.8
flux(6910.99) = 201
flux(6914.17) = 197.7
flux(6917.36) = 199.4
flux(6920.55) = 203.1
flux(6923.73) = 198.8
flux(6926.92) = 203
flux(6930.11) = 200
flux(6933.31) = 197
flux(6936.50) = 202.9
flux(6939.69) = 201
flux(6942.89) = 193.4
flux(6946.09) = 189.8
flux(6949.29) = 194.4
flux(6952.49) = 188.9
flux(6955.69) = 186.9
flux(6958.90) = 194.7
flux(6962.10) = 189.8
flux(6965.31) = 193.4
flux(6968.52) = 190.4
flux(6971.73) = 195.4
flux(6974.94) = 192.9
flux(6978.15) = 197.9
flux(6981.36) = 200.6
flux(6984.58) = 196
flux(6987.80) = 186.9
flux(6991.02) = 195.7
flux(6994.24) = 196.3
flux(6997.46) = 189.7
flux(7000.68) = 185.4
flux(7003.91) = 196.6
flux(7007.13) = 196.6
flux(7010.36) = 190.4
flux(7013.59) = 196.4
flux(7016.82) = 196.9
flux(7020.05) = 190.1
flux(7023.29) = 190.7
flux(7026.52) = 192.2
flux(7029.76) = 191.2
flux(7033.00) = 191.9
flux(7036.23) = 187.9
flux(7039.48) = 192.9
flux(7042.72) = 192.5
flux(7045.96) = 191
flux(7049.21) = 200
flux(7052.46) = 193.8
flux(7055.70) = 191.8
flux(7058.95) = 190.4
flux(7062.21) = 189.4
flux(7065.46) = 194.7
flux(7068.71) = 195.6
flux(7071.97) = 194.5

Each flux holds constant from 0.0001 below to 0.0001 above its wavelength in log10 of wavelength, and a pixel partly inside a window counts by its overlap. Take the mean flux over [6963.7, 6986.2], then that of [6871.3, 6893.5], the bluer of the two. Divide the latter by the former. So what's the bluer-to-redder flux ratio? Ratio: 1.00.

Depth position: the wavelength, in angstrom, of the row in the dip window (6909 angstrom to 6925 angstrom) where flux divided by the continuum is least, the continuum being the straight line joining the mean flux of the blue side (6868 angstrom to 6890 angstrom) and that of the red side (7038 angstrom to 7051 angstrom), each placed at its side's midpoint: 6914.17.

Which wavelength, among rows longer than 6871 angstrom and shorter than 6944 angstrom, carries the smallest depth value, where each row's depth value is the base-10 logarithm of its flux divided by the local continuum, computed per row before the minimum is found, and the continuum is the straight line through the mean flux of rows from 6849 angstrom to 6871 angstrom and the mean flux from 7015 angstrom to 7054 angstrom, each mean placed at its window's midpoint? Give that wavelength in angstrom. 6885.58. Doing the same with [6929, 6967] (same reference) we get 6955.69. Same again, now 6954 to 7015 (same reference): 6955.69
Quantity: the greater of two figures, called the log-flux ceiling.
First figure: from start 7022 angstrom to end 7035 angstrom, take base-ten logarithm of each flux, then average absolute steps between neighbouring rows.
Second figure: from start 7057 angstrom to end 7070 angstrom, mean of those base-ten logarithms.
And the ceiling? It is 2.28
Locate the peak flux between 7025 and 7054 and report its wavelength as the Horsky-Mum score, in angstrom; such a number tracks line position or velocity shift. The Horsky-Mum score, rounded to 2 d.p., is 7049.21 angstrom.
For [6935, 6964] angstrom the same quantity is 6936.50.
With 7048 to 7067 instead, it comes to 7049.21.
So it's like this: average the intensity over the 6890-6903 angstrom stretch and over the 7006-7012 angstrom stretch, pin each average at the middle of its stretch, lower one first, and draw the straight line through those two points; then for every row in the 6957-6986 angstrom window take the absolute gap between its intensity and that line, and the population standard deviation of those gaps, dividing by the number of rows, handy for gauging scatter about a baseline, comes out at 2.0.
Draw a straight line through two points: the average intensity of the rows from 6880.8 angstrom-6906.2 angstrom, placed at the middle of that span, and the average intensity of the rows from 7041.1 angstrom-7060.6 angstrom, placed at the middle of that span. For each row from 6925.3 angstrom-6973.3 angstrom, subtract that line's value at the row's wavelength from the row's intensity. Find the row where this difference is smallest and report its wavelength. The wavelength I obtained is 6955.69 angstrom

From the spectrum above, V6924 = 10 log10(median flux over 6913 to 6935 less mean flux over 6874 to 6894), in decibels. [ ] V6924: 6.8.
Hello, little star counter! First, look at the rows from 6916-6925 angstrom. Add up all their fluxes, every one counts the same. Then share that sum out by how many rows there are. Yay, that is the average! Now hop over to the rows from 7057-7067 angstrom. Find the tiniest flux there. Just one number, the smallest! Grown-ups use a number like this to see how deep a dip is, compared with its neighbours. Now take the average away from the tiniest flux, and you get -11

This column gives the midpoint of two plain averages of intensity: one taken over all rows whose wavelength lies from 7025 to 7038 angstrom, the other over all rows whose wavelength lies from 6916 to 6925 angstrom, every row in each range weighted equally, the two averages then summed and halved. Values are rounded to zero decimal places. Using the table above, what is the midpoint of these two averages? 196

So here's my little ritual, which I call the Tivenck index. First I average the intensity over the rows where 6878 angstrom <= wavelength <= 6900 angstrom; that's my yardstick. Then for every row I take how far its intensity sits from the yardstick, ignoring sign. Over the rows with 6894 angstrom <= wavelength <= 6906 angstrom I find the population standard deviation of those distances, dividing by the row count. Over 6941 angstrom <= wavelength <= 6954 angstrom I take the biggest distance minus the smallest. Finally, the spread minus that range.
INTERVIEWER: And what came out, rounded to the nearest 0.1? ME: -3.2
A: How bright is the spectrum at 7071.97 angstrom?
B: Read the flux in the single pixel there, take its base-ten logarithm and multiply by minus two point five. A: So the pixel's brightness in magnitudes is -5.72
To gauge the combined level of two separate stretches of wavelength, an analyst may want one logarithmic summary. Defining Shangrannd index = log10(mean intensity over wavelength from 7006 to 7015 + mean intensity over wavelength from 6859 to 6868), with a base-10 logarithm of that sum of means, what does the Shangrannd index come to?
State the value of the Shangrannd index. 2.60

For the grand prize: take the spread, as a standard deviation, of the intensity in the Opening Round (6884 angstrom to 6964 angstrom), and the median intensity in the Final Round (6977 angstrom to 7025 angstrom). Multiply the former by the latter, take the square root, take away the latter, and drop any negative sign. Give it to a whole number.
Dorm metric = 165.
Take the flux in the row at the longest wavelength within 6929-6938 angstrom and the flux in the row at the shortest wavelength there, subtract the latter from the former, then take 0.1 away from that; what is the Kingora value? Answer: 2.8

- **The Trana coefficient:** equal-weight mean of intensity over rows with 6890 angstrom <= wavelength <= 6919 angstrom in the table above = 198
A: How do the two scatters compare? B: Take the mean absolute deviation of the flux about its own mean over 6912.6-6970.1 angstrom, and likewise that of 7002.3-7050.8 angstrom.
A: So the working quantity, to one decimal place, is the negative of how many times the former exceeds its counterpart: -1.6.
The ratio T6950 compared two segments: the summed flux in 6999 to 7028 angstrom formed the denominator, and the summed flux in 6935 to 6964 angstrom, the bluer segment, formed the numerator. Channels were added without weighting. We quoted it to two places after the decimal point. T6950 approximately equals 1.00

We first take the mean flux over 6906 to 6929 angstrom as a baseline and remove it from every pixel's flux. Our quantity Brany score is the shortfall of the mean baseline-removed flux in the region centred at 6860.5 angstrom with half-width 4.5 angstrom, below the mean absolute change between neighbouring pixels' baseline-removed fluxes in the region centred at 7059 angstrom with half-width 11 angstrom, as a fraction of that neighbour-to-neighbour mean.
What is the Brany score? -1.1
